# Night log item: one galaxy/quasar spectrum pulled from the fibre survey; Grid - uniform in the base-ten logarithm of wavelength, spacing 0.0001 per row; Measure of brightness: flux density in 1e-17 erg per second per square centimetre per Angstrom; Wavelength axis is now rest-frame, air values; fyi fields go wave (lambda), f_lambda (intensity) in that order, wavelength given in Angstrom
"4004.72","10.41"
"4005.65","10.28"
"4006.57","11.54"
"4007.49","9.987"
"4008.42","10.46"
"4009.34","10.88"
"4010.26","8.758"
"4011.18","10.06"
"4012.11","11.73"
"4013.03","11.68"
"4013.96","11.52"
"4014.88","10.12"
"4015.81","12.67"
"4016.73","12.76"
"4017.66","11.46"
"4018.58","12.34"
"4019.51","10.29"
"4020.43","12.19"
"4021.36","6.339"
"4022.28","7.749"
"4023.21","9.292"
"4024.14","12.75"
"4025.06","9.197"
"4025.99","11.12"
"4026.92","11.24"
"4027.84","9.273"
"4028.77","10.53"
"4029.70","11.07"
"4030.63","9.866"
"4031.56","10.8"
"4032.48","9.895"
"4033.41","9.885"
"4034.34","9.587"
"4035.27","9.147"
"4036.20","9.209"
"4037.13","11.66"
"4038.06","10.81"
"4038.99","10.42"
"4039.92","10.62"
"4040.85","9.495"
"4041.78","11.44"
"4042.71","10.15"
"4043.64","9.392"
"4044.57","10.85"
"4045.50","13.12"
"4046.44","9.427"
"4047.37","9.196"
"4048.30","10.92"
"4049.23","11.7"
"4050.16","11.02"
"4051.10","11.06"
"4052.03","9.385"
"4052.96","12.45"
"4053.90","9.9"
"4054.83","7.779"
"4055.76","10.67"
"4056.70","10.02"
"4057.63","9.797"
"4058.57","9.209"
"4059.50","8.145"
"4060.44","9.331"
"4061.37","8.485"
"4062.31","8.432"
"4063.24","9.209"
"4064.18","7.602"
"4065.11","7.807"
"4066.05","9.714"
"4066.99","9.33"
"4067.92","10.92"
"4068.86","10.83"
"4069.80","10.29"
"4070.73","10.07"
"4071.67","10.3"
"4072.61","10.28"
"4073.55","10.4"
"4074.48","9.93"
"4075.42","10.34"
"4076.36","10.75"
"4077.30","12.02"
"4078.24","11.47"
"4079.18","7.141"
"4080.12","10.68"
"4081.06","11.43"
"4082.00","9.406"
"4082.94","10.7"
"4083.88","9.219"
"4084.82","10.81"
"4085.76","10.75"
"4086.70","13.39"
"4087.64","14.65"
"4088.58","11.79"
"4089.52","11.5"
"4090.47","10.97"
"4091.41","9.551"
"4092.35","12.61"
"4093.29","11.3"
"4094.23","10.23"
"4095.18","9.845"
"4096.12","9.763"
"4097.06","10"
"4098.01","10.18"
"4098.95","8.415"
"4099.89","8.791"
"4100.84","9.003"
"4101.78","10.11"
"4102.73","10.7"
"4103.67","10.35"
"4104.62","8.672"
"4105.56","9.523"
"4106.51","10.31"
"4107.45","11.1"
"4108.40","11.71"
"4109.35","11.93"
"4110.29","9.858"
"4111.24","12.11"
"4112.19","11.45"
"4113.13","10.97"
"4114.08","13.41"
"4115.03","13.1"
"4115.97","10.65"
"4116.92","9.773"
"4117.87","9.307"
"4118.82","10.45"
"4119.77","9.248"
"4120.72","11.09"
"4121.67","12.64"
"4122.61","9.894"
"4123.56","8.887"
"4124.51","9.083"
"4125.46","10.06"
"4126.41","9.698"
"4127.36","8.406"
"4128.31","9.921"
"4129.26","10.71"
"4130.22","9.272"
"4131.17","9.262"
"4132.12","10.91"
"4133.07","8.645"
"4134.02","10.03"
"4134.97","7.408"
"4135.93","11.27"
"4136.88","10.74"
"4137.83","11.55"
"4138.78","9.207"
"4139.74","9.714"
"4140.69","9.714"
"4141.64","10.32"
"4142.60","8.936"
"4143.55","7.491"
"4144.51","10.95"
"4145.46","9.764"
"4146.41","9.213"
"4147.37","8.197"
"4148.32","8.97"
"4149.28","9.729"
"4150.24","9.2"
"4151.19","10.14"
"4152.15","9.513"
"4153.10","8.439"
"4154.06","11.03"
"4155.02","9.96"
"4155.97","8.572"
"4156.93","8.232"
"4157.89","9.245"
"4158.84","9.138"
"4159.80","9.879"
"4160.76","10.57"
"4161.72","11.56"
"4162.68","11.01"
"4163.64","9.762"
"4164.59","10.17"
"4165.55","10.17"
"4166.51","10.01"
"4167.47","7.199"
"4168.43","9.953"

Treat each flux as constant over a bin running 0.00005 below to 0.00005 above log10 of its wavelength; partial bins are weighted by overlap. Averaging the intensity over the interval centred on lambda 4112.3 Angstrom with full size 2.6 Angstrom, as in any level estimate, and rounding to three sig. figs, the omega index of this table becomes 11.5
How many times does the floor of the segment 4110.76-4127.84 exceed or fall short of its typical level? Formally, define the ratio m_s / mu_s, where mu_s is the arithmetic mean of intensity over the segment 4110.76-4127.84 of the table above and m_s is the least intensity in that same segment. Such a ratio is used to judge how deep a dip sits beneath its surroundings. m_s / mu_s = 0.80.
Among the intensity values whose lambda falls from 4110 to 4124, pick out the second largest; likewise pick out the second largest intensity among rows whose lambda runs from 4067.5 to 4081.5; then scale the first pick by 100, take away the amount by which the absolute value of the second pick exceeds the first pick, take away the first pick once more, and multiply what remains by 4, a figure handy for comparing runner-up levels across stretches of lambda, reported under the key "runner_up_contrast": 5194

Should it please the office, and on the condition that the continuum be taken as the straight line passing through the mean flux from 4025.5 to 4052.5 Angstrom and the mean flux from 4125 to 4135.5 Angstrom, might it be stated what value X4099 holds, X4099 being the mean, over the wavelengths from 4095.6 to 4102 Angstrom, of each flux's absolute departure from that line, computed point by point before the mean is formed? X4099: 0.6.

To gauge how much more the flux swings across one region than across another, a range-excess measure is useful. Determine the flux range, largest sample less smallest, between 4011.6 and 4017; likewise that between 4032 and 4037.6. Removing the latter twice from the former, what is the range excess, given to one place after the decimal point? -2.4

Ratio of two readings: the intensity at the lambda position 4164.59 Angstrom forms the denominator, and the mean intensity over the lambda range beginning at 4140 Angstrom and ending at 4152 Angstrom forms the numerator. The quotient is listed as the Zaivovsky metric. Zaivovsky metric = 0.92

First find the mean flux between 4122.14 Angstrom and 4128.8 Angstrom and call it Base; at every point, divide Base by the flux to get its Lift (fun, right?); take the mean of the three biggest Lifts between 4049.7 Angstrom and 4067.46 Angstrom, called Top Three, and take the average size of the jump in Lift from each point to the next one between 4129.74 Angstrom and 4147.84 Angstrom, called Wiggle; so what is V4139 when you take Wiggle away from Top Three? 1.07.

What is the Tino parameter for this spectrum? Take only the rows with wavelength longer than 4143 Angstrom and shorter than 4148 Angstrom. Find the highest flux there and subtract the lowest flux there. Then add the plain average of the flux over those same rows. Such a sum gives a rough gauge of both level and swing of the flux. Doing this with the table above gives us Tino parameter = 12.6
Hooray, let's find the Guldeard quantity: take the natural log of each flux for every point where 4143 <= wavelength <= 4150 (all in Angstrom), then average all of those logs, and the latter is 2.21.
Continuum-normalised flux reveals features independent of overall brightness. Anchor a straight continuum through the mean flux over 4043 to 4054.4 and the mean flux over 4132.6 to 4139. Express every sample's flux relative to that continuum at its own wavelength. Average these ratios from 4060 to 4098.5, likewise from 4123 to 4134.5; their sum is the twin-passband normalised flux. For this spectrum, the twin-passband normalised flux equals 1.96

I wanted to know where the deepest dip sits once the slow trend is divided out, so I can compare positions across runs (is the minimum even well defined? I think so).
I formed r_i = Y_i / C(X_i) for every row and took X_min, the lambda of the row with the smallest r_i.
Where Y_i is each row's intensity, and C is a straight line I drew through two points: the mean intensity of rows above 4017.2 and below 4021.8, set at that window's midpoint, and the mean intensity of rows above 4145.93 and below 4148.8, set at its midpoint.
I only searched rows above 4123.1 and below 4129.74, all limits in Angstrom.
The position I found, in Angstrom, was 4127.36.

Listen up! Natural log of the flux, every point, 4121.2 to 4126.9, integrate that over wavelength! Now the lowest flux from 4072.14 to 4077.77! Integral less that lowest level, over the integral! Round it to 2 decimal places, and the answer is 0.24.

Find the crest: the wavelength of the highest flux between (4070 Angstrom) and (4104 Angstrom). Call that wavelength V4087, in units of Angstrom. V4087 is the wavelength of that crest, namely 4087.64 Angstrom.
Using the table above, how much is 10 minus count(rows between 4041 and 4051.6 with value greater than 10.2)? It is 3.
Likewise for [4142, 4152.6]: 9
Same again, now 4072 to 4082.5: 2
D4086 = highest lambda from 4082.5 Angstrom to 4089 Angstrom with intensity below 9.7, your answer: 4083.88 Angstrom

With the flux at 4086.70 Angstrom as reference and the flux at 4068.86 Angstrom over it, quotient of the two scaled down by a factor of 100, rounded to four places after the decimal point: 0.0081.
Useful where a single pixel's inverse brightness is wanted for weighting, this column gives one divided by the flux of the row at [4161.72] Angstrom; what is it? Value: 0.087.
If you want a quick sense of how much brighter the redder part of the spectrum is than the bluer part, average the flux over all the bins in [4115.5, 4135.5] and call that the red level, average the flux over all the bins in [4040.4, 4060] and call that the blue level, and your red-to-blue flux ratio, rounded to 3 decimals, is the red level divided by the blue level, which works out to 0.955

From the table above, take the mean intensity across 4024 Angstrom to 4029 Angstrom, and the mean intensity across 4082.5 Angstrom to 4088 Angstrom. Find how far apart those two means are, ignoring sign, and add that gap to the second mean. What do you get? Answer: 12.5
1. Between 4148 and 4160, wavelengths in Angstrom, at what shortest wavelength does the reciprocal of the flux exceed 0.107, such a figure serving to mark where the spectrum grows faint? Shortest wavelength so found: 4148.32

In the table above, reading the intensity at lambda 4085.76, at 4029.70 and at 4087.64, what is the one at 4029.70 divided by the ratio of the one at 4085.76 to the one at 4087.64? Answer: 15.1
